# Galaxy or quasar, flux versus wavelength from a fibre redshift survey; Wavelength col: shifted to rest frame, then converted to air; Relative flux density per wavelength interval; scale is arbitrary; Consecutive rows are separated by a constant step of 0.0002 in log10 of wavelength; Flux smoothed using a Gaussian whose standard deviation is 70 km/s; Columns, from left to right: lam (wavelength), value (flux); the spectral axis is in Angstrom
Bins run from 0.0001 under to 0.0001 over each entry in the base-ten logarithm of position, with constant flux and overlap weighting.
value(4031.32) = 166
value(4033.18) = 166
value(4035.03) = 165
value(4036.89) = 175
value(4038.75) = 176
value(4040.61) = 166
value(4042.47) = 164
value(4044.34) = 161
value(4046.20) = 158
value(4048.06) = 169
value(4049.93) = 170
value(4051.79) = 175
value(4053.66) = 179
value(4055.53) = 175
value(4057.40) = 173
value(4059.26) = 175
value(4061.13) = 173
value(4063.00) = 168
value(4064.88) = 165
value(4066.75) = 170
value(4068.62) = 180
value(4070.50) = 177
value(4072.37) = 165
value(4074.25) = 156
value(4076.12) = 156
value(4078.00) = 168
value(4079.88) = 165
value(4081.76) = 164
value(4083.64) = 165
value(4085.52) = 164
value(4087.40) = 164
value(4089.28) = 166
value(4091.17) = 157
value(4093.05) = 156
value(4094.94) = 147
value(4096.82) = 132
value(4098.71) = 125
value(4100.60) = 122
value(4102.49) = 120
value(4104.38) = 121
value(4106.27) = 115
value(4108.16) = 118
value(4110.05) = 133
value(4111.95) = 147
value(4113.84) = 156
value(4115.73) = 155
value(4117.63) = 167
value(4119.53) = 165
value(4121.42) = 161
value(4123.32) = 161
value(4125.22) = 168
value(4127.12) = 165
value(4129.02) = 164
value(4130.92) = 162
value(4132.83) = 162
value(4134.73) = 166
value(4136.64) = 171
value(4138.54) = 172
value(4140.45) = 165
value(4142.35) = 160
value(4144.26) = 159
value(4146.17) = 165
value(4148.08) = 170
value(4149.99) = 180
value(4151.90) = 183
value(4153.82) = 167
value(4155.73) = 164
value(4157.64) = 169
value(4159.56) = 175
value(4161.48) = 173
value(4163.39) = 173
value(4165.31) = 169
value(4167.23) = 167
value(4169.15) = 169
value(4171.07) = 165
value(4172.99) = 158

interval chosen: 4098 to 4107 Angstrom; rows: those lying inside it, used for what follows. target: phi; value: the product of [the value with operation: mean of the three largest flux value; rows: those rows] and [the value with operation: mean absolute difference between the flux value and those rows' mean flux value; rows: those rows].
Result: 304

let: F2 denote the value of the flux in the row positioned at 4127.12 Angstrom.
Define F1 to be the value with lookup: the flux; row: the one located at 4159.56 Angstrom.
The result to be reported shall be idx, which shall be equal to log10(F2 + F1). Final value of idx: 2.53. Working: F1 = 175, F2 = 165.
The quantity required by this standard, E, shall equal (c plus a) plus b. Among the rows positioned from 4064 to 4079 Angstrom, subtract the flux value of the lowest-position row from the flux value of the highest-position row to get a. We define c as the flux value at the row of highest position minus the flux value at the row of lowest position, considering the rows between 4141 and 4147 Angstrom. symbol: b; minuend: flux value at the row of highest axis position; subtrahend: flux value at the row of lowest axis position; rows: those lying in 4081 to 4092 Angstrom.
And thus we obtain 1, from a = 3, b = -7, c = 5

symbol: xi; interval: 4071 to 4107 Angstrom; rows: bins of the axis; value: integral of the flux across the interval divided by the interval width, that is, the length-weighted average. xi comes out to 149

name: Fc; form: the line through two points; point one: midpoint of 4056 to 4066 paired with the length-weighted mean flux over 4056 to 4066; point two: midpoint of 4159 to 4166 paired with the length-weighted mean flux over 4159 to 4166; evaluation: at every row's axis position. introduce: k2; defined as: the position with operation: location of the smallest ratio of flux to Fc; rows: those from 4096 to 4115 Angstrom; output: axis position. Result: 4106.27 Angstrom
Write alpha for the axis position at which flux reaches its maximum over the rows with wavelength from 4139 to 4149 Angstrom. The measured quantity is 4148.08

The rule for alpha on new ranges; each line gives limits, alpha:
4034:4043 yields 4038.75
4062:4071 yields 4068.62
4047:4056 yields 4053.66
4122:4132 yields 4125.22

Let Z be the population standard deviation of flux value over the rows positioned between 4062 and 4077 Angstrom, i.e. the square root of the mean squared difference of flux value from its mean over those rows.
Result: 8.1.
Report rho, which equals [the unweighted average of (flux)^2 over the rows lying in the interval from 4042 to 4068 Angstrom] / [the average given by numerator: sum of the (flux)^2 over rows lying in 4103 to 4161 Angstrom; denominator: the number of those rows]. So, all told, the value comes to 1.1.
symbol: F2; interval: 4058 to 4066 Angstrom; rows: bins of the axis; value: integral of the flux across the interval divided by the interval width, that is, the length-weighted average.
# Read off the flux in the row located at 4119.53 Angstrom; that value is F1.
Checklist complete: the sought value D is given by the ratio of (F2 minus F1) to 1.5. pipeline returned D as 3.6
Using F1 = 165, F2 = 170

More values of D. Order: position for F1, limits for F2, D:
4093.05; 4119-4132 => 5.1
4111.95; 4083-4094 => 9.9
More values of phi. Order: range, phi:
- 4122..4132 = 331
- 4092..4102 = 1752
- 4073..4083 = 769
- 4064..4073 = 998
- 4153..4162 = 607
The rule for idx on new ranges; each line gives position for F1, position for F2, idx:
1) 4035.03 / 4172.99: 2.51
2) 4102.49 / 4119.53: 2.45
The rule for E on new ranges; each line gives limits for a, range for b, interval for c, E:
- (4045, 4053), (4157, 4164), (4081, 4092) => 14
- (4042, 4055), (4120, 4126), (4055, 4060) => 22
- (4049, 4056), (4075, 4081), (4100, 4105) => 13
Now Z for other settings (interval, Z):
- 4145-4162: 6.2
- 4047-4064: 3.3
